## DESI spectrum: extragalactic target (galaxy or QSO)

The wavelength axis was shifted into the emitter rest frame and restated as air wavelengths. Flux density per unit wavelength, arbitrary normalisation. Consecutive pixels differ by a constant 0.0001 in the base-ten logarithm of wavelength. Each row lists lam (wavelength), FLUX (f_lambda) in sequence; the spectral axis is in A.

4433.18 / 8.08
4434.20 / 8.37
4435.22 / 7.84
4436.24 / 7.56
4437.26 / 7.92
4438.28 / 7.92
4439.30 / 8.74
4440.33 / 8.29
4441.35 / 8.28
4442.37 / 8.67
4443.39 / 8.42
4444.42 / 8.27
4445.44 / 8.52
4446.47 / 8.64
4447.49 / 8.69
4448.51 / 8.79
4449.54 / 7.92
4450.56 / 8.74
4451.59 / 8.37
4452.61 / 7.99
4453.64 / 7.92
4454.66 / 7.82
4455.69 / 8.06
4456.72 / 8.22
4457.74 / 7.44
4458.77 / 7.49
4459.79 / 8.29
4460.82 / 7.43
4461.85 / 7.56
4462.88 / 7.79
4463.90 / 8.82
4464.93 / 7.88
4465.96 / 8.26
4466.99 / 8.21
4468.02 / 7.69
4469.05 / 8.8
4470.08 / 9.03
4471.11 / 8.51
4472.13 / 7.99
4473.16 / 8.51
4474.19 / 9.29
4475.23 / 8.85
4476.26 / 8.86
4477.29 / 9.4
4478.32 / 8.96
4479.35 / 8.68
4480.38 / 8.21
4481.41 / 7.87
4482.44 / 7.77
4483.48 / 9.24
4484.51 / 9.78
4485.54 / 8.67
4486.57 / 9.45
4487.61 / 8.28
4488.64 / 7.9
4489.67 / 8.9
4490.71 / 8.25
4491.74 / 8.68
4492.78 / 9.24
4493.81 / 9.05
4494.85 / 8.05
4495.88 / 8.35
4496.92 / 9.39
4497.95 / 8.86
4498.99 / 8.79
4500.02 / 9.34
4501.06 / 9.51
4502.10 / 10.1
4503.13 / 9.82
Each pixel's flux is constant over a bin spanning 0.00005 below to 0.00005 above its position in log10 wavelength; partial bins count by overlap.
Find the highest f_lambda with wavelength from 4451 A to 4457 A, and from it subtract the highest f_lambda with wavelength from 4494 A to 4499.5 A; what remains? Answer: -1.0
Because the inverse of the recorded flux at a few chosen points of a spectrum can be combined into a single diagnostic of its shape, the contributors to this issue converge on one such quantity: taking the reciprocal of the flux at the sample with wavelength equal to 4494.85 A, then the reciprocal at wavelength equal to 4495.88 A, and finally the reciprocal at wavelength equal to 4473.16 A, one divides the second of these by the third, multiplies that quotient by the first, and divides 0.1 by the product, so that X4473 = 0.79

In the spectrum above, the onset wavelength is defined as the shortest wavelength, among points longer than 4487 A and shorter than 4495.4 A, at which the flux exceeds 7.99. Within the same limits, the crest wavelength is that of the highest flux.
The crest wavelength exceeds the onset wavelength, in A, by 5.2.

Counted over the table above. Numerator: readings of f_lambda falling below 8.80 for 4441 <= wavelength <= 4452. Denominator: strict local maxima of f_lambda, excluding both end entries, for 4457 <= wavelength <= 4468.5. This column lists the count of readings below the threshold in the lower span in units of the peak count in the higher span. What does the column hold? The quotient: 3.7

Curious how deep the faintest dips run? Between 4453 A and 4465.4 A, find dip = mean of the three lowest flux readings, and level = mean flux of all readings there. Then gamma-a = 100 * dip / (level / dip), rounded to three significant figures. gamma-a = 704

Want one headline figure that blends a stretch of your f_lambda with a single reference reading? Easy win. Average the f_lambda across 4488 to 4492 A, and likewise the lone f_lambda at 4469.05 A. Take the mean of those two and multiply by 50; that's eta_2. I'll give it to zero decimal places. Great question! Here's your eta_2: 431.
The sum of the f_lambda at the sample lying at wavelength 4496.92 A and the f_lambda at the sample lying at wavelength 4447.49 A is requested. 18.1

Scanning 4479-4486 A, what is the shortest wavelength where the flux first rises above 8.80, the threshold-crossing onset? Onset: 4483.48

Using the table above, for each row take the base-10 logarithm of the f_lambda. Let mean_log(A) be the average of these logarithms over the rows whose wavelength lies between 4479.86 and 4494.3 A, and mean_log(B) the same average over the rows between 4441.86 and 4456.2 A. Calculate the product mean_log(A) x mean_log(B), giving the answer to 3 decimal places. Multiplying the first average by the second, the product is 0.863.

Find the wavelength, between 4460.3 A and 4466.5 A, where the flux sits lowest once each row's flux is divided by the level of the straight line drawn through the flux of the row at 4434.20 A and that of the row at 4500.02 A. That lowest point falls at 4460.82 A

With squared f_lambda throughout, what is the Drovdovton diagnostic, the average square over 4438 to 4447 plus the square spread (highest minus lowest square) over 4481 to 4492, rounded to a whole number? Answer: 106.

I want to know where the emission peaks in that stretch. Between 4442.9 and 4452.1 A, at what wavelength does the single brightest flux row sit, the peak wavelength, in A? 4448.51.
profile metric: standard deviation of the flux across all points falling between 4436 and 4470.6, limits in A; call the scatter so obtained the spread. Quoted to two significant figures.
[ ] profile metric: 0.45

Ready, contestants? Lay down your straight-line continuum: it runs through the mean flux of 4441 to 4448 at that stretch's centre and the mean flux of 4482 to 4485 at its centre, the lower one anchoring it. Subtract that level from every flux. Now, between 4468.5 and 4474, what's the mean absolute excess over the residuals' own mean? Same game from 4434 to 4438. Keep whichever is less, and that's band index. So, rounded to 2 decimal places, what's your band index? 0.23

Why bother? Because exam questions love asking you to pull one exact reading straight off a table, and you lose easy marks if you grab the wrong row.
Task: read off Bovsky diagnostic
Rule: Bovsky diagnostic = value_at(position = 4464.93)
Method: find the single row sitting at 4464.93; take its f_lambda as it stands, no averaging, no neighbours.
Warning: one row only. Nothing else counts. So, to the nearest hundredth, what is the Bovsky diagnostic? 7.88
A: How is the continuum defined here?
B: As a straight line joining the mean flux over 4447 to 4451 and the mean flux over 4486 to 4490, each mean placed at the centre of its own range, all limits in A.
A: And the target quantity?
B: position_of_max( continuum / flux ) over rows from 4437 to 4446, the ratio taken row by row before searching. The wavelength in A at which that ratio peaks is 4438.28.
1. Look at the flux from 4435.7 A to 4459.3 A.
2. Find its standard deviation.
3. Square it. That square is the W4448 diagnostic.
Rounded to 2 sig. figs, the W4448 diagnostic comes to 0.17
